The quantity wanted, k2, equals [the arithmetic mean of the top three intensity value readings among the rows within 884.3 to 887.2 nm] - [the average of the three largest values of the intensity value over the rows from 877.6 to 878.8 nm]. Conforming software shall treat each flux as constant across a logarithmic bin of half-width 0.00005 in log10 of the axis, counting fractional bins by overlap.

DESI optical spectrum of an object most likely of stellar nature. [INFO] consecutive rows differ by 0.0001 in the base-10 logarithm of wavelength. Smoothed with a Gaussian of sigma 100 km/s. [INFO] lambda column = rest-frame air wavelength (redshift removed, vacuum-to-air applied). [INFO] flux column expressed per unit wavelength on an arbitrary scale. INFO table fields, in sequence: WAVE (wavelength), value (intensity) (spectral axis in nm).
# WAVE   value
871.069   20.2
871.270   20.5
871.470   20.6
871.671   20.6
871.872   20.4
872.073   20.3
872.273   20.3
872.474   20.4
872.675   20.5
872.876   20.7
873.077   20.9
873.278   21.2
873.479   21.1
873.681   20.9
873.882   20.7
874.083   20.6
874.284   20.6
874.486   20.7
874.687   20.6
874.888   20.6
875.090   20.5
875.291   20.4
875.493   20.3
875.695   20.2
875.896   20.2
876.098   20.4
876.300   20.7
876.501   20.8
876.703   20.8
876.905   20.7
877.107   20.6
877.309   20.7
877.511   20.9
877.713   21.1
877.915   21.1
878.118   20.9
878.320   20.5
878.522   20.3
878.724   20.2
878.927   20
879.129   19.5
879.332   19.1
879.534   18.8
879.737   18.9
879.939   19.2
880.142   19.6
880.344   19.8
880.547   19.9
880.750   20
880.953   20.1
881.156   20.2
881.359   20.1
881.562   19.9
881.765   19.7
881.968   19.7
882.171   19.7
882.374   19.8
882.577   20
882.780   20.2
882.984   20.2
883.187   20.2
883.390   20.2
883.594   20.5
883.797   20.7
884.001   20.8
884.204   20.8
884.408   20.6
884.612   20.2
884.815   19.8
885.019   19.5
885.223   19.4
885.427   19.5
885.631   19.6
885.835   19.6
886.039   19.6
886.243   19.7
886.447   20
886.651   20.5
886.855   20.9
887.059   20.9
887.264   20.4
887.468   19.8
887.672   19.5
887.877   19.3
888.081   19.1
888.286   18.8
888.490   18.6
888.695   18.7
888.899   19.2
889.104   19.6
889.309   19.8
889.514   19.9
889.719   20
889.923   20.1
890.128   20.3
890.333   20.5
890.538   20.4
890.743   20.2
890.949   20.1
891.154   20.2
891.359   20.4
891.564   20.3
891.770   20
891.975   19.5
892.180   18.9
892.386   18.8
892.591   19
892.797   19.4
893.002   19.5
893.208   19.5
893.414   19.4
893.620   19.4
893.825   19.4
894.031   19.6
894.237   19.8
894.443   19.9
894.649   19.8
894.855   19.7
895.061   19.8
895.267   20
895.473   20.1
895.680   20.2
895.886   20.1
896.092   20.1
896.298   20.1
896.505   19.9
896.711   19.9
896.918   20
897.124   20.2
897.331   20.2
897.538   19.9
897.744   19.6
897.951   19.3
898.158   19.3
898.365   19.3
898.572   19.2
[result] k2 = -0.2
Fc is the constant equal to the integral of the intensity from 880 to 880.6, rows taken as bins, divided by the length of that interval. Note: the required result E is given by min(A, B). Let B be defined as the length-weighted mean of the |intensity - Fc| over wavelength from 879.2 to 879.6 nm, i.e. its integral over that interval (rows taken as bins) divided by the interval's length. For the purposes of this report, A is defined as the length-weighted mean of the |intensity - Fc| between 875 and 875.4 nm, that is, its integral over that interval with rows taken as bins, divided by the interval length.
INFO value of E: 0.71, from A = 0.7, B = 0.71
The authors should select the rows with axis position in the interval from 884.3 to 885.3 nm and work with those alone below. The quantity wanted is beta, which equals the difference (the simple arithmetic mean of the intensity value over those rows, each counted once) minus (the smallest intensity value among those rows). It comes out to 0.50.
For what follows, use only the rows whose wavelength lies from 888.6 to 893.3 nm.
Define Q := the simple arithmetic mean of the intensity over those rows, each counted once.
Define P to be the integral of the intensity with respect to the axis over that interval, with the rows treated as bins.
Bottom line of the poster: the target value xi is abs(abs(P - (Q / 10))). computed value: 90.9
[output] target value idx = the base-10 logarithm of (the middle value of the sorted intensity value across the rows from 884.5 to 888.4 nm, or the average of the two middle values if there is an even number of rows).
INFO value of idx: 1.292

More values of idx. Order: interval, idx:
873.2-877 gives 1.314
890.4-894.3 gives 1.290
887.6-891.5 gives 1.299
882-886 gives 1.305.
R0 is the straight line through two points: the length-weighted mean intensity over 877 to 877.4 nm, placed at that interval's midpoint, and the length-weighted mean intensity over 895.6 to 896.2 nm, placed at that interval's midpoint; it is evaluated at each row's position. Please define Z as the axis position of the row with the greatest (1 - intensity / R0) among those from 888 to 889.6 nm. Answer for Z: 888.490 nm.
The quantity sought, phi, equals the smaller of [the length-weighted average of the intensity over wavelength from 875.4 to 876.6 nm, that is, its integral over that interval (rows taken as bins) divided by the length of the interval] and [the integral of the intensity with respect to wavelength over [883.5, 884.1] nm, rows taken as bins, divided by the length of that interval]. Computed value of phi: 20.4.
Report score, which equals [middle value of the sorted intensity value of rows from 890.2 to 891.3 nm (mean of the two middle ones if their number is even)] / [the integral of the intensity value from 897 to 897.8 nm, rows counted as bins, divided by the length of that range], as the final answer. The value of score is 1.01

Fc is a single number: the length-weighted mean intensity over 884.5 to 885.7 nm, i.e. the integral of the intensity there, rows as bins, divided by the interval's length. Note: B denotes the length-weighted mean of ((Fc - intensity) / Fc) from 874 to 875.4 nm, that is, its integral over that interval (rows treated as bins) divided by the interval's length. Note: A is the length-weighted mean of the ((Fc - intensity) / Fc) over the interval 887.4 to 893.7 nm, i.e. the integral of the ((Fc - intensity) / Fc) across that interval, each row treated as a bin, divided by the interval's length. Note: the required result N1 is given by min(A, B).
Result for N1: -0.046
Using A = 0.003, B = -0.046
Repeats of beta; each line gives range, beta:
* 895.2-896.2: 0.10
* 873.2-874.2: 0.30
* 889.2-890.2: 0.22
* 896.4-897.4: 0.14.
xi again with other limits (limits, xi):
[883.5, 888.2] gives 92.1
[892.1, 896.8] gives 90.5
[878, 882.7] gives 91.2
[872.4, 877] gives 92.8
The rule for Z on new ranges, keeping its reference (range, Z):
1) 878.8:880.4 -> 879.534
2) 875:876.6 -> 875.695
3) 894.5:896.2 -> 894.855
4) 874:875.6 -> 875.493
